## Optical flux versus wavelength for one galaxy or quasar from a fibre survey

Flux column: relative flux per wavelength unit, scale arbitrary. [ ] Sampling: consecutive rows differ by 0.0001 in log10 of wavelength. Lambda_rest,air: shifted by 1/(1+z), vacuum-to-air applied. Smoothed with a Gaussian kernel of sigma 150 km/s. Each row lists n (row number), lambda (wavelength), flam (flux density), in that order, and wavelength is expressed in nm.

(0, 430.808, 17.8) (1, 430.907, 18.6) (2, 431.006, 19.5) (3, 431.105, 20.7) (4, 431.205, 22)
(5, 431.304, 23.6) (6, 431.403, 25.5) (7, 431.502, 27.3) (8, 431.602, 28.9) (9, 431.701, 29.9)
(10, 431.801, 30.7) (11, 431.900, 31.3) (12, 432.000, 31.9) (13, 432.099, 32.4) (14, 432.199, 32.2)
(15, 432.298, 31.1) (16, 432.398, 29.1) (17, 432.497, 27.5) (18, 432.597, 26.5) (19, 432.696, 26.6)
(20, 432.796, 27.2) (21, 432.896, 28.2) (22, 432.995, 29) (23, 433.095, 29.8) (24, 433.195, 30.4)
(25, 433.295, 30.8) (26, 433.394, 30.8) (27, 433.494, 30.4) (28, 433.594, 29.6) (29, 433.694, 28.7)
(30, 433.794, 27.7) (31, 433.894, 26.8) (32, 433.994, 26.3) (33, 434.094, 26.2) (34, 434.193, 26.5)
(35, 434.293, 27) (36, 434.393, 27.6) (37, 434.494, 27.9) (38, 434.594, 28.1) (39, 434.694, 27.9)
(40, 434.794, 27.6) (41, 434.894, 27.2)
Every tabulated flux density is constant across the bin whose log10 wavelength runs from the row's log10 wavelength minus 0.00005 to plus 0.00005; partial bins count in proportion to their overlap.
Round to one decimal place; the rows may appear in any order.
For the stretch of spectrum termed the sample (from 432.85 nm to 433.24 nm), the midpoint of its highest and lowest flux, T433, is 29.3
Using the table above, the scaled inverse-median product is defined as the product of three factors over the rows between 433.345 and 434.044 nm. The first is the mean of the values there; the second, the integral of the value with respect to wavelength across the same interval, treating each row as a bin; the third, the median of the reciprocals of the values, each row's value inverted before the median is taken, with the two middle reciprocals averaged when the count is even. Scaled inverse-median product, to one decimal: 19.9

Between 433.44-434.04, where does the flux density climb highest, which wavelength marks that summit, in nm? 433.494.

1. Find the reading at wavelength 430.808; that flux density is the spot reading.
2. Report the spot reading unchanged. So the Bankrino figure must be 17.8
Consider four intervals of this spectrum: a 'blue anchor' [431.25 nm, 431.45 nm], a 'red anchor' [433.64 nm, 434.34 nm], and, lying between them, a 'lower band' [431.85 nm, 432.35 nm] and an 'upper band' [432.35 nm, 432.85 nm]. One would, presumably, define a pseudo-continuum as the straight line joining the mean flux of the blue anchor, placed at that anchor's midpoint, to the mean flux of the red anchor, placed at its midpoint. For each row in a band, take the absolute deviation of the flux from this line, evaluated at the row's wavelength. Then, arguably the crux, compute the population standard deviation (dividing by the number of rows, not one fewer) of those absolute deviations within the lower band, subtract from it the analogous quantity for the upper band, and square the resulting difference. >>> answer 0.26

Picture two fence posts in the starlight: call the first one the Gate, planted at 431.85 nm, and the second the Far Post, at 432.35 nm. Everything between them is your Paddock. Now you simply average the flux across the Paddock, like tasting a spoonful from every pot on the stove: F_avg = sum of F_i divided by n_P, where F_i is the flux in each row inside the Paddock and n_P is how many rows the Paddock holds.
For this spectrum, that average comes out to 31.8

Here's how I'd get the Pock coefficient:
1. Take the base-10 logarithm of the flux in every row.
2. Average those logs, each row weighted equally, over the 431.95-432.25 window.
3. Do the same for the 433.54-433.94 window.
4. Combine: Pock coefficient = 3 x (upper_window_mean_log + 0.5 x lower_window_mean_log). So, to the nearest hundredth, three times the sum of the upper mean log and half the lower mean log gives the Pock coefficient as 6.61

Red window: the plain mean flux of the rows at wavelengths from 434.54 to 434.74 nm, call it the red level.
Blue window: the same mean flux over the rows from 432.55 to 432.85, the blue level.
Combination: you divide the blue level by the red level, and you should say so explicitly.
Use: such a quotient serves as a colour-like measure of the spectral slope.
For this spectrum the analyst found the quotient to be 0.96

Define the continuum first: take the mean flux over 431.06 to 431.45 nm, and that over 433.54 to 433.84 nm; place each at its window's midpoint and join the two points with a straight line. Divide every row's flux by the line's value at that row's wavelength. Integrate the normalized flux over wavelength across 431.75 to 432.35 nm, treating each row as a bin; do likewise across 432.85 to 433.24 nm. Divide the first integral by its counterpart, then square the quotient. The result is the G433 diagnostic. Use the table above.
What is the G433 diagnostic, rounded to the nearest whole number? 3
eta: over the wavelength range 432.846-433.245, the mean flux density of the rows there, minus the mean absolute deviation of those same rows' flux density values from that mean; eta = 28.6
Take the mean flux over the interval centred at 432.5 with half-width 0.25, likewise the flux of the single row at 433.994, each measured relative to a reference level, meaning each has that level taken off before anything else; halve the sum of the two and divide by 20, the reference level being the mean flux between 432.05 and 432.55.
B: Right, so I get -0.16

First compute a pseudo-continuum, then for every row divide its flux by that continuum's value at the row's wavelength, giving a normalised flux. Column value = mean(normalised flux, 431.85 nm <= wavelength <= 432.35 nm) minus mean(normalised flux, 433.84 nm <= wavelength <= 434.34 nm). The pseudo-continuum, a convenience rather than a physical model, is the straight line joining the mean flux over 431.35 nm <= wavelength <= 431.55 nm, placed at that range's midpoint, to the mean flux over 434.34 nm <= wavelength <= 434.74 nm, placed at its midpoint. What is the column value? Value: 0.23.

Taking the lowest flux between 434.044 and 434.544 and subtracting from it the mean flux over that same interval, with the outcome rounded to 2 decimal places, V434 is -0.84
